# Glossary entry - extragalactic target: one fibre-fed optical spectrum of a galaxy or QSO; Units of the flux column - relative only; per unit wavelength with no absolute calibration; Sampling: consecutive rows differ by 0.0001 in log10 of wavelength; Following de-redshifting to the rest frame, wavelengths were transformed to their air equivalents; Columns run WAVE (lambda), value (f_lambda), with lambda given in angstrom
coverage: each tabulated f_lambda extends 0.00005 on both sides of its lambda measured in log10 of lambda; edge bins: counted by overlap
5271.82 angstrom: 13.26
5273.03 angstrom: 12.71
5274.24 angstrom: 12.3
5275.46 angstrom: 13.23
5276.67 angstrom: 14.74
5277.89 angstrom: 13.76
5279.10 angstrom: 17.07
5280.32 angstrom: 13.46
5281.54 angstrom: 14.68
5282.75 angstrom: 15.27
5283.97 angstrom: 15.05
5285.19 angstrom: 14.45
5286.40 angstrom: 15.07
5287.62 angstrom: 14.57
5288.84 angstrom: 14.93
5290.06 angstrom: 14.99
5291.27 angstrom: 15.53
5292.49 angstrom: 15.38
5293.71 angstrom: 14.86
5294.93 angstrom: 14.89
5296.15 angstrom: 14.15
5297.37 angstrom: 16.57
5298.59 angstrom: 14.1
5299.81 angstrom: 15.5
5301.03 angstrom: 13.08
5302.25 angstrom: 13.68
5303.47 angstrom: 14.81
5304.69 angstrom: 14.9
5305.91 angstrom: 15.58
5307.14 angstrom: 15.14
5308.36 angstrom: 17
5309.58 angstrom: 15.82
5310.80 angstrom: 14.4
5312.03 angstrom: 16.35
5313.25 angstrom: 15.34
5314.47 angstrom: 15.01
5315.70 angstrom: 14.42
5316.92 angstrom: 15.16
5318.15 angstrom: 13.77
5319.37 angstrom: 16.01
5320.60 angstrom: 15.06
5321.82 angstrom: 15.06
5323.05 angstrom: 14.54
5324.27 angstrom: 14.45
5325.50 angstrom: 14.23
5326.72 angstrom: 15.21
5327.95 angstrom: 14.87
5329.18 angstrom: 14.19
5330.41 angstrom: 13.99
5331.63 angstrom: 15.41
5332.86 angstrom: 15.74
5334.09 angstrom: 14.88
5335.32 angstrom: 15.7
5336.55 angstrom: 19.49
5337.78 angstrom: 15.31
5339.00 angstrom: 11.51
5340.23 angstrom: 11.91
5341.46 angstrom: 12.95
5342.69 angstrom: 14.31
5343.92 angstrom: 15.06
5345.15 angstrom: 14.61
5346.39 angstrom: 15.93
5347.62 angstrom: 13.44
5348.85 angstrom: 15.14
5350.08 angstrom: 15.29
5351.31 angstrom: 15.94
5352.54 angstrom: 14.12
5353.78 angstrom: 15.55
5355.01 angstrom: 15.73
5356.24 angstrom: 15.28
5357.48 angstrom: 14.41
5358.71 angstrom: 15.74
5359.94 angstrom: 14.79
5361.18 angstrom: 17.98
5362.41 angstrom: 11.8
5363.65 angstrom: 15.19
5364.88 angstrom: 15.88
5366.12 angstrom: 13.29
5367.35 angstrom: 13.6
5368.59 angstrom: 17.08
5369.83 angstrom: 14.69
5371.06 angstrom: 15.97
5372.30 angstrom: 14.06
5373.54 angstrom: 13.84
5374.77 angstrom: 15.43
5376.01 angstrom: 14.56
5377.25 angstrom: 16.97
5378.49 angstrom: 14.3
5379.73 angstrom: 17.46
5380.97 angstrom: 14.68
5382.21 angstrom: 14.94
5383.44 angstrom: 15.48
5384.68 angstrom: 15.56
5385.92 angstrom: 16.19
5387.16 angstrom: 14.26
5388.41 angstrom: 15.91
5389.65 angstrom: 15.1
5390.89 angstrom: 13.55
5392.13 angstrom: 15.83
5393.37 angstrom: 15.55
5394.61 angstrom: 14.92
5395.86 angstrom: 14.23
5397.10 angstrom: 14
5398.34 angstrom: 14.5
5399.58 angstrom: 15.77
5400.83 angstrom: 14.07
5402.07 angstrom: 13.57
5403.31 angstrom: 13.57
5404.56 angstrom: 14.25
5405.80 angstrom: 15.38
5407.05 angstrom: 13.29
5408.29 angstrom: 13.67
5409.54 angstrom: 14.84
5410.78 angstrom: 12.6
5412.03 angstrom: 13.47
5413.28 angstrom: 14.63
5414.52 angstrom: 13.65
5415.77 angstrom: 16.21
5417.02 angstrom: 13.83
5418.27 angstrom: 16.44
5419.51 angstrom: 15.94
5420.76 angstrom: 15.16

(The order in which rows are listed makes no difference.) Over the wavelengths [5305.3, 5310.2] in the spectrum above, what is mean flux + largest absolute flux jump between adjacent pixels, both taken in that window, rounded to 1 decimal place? 17.7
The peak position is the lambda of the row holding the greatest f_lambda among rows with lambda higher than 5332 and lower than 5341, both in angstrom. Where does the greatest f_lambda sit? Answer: 5336.55 angstrom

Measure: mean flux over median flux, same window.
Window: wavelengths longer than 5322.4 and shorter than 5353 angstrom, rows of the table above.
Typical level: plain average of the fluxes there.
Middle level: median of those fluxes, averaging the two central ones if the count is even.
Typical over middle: 0.991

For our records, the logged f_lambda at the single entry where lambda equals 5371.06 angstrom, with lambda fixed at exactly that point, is 15.97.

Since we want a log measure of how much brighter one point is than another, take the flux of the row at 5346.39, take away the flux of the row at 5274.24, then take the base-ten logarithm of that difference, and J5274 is 0.56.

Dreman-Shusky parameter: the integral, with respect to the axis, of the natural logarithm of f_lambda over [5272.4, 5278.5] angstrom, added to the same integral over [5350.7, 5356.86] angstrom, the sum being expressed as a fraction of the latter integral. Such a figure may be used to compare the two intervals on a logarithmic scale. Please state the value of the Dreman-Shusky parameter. 1.94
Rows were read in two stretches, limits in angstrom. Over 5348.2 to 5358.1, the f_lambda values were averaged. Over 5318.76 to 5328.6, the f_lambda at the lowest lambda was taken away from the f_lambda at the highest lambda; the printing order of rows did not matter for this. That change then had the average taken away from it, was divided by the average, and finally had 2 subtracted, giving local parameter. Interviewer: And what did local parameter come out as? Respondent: -3.08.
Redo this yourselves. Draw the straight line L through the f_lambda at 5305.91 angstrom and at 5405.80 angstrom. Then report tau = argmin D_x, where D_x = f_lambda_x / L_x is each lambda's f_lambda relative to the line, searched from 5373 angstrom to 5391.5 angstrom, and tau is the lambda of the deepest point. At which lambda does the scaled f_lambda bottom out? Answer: 5390.89 angstrom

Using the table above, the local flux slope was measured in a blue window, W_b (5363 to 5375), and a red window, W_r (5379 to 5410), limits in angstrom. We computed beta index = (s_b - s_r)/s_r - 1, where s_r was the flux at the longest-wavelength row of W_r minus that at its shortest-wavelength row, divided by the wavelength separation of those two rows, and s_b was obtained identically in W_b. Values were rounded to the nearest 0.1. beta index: -2.2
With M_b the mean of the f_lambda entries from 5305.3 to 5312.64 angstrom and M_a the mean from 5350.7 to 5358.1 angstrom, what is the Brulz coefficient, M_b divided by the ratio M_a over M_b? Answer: 16.3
